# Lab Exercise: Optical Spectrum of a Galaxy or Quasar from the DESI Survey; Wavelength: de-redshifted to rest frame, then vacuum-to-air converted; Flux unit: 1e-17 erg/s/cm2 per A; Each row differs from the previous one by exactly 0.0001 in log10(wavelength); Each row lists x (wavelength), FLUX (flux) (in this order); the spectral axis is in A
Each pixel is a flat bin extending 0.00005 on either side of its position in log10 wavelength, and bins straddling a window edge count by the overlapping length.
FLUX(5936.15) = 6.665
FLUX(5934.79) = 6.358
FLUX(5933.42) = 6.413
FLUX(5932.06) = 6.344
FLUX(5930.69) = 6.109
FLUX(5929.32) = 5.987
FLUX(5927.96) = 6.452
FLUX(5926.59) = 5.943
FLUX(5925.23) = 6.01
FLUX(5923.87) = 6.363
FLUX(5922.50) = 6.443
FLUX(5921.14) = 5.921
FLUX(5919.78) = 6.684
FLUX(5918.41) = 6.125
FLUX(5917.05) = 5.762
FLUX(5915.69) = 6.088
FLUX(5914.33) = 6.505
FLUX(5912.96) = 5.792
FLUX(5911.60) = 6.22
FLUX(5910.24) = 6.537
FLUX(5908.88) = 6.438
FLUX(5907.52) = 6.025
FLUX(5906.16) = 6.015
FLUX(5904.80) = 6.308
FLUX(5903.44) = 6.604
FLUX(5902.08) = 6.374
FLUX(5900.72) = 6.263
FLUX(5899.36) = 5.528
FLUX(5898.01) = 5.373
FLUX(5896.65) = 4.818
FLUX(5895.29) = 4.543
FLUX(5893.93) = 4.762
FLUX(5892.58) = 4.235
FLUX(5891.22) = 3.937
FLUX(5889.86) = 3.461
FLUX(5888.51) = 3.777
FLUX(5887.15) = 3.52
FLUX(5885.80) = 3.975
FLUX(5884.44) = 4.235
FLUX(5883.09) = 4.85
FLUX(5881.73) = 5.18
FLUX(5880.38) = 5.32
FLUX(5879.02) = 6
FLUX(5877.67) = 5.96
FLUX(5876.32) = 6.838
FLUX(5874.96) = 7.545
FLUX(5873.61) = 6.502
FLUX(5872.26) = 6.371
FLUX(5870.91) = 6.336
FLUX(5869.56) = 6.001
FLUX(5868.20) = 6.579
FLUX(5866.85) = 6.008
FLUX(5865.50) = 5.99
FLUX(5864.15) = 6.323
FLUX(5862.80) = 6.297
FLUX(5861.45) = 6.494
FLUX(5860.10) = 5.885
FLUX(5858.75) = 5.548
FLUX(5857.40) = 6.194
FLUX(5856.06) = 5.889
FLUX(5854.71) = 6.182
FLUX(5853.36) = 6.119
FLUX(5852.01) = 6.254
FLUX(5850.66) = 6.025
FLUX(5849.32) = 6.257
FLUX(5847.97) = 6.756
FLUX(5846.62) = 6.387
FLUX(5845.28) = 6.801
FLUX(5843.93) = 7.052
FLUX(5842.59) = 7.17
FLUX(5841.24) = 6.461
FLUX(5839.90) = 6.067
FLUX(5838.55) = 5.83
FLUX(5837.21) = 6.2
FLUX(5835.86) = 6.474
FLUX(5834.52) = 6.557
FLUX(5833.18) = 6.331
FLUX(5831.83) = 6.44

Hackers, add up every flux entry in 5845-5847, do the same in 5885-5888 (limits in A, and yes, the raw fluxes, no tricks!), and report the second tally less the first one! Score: -5.7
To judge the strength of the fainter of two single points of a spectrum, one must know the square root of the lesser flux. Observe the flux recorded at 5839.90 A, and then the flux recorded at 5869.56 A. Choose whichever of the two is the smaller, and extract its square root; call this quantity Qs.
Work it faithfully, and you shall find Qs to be 2.45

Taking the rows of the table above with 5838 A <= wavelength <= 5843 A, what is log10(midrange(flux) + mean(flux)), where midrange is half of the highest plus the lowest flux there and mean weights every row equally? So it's 1.11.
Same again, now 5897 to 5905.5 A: 1.08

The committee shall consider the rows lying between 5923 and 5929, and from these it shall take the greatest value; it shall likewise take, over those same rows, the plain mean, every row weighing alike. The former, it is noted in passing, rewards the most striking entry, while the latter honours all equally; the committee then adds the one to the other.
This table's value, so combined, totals 12.64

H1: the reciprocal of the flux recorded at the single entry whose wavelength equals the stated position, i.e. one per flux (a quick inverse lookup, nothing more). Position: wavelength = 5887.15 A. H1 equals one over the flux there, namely 0.28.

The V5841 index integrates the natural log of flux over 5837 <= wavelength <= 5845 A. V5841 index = 15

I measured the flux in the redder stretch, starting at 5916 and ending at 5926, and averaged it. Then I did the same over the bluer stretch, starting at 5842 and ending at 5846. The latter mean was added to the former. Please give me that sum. 13.2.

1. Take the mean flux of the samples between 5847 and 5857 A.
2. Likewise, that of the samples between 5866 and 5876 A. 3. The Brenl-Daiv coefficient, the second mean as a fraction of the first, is 1.04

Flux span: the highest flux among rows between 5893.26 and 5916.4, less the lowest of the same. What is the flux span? 2.1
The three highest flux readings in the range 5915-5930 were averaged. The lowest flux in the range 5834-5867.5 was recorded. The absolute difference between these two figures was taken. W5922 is 1.0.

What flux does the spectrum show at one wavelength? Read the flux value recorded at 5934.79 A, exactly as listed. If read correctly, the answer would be 6.358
